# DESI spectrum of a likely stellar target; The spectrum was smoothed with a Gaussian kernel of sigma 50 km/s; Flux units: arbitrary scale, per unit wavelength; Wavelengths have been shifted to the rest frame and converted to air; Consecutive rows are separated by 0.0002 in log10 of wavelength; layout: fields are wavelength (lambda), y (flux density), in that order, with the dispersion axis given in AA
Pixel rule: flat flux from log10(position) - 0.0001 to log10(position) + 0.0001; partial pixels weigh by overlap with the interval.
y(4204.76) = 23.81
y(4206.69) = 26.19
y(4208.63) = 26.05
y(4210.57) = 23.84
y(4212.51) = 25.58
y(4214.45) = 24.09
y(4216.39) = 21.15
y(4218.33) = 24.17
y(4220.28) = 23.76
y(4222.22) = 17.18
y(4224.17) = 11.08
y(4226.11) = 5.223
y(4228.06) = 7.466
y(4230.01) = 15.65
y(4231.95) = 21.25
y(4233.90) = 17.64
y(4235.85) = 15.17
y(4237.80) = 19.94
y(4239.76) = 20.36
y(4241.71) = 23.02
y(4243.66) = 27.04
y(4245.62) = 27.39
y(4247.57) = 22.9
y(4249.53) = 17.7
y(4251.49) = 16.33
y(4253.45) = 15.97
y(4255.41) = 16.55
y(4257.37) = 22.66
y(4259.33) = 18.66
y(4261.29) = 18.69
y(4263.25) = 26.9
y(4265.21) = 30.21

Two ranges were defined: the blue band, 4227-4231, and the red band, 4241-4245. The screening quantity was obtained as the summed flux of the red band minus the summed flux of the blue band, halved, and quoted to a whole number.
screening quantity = 13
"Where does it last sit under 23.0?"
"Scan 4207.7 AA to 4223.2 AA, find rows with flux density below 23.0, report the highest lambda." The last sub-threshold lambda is 4222.22 AA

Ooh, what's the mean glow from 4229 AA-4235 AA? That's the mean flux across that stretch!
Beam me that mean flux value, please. 18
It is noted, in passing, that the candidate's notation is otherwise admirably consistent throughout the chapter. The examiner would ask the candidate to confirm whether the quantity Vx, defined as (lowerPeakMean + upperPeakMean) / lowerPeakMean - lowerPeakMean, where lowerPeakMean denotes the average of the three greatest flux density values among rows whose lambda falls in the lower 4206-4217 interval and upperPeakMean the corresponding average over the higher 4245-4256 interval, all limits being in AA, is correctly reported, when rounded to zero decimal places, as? -24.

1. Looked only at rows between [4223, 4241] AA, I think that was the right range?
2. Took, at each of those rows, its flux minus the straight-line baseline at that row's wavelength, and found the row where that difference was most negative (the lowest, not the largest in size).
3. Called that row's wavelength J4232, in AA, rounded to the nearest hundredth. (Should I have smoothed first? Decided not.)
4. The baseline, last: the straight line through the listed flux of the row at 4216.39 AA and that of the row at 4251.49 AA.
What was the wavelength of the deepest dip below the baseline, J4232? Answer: 4226.11 AA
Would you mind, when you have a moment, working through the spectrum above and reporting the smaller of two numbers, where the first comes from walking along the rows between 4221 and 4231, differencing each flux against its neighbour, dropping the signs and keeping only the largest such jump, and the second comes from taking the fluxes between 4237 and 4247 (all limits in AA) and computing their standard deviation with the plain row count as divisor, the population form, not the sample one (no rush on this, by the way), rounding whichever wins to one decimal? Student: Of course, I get 3.2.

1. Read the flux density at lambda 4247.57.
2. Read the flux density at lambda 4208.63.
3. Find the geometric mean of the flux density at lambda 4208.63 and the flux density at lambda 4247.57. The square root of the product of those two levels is 24.4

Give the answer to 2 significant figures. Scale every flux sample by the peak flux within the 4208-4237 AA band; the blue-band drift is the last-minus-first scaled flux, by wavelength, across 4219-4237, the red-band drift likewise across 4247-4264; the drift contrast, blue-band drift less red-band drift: -0.48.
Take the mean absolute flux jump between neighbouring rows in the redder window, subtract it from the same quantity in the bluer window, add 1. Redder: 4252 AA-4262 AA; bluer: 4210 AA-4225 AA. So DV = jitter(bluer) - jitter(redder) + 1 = 1.5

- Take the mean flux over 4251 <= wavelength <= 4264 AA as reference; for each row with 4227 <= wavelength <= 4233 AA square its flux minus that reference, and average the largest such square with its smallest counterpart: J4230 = 73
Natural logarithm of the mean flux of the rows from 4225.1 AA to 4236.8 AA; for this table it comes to 2.62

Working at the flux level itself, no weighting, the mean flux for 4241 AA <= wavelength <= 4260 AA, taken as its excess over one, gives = 19.8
